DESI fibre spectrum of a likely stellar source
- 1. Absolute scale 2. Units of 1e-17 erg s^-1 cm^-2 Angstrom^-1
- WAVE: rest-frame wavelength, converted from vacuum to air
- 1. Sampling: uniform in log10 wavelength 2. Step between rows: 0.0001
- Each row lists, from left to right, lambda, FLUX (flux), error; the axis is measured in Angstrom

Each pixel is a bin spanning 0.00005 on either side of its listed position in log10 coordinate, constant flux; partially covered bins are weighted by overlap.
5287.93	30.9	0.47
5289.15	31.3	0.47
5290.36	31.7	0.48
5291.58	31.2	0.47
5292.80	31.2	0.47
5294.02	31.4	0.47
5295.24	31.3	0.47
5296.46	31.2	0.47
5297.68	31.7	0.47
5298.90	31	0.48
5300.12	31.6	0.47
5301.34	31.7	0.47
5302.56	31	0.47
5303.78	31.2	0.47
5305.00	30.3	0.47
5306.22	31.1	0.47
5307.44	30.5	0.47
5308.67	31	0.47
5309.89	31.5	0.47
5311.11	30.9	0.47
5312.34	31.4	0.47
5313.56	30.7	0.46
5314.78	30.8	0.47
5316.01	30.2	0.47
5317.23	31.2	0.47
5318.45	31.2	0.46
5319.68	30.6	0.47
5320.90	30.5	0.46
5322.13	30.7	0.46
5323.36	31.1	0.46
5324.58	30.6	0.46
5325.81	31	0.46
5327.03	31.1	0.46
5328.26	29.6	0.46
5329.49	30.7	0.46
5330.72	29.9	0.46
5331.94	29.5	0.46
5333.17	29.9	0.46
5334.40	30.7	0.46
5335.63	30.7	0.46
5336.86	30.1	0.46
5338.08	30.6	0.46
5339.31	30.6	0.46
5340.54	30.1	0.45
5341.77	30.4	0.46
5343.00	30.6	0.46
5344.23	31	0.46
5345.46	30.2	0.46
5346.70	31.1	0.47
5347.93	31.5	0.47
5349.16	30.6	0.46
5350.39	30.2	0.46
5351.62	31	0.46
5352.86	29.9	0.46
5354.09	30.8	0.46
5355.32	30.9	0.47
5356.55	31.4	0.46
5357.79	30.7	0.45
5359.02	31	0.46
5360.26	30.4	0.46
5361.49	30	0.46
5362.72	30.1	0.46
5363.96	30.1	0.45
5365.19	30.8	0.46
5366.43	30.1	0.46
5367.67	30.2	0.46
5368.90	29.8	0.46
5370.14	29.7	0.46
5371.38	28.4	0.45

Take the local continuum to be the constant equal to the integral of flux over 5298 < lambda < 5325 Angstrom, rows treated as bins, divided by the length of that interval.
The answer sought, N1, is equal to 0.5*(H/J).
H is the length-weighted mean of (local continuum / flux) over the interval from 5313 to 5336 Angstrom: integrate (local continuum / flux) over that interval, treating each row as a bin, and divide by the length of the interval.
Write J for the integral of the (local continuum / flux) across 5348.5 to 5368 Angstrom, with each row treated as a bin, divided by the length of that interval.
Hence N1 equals 0.499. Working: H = 1.01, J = 1.01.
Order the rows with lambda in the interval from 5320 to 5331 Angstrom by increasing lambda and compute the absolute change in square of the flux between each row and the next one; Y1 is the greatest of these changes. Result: 91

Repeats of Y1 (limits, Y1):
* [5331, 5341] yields 48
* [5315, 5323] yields 61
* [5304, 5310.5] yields 49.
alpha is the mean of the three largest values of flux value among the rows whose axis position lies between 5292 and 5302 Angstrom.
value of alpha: 31.7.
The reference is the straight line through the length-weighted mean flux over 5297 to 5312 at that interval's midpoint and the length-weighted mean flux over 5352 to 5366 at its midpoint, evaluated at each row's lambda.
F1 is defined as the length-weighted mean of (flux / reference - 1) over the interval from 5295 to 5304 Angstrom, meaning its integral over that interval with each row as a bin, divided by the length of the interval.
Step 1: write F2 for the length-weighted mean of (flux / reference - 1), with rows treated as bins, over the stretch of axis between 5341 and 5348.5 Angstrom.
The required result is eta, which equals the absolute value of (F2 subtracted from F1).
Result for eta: 0.0027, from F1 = 0.005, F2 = 0.003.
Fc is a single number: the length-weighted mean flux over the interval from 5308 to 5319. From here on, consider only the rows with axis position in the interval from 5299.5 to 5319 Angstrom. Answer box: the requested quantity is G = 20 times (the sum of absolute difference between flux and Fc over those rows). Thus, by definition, 111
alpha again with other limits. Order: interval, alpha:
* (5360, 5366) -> 30.4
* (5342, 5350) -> 31.2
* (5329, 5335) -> 30.4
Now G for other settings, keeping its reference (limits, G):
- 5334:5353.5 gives 156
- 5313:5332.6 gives 154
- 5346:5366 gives 148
